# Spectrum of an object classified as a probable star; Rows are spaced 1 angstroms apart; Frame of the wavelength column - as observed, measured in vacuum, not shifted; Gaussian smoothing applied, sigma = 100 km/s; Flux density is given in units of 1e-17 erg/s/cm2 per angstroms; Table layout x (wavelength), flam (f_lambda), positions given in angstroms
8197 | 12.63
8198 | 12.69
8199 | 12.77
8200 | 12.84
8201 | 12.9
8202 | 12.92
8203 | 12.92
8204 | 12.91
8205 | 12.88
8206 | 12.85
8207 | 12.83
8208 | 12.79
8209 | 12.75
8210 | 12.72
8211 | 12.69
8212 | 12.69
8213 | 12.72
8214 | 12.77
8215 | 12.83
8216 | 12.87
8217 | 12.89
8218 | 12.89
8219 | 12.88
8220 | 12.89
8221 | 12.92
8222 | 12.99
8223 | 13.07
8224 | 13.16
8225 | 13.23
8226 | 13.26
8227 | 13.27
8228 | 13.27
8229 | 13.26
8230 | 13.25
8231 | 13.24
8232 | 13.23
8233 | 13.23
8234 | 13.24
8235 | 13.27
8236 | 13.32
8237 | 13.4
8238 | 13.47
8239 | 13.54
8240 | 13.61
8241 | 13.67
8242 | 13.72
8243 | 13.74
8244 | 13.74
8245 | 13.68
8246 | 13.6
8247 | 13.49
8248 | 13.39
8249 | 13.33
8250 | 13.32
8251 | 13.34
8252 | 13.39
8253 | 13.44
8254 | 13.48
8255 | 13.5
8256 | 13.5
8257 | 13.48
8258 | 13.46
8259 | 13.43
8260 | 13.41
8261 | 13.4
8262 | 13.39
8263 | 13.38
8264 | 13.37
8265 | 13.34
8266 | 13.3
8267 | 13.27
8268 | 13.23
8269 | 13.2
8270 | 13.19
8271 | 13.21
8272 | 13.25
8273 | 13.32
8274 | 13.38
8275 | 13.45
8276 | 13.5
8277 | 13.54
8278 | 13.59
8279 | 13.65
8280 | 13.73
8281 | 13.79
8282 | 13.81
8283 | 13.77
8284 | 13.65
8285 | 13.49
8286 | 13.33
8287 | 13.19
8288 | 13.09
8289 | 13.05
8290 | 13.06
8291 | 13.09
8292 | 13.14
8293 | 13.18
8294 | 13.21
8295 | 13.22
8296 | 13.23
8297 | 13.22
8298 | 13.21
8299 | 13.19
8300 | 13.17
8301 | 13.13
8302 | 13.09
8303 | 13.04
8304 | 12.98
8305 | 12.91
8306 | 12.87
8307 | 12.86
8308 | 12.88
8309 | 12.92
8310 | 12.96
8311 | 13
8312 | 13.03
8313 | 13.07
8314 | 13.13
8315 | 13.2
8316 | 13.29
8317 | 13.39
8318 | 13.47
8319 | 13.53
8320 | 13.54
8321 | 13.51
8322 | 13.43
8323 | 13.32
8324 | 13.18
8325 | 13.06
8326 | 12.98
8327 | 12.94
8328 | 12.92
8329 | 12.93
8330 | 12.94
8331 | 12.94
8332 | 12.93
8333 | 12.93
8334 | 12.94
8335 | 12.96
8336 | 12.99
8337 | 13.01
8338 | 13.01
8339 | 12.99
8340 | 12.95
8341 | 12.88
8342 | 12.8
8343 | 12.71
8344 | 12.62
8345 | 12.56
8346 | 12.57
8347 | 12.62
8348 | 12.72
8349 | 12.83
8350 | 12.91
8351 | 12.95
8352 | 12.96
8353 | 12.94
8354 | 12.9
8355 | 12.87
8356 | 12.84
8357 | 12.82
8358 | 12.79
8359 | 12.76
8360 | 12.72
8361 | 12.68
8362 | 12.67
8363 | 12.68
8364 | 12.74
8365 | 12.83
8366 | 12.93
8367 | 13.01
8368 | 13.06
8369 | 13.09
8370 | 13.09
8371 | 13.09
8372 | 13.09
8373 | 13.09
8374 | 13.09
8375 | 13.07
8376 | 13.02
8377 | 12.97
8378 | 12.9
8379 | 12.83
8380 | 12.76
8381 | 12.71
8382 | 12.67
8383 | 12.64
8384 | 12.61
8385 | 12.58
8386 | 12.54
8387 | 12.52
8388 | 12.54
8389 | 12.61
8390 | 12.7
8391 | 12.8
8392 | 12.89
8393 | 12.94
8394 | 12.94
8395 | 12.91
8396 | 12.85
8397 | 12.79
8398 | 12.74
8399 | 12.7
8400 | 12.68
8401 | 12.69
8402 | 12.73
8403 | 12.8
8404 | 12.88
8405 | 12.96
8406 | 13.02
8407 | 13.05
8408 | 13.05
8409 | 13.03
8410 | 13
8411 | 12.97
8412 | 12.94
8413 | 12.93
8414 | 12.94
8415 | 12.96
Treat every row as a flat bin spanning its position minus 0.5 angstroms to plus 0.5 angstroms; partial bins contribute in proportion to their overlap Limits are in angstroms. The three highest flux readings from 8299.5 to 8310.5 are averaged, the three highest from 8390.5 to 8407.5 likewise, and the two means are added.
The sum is 26.1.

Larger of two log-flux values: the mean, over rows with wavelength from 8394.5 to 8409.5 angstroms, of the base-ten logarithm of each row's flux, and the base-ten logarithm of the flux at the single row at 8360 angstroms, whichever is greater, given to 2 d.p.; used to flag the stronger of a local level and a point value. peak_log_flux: 1.11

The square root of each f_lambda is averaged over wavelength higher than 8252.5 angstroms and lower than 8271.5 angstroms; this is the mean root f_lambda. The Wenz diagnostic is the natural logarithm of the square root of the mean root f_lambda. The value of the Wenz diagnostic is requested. 0.648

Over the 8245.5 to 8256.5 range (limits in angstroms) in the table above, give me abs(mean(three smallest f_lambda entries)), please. 13.3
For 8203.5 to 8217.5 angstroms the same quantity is 12.7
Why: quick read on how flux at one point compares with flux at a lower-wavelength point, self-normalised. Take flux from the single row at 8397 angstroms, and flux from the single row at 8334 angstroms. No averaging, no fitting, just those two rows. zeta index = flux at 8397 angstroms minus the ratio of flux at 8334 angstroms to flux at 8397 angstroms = 11.8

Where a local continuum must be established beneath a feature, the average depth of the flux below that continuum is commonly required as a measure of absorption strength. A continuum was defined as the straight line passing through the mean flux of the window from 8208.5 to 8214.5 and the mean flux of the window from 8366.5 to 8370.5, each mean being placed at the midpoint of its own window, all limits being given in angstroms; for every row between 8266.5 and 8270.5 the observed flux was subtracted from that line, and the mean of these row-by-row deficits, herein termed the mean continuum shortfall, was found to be -0.4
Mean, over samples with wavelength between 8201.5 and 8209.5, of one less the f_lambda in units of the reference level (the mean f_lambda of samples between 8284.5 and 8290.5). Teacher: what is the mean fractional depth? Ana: 0.026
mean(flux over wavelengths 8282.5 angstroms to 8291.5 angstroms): 13.3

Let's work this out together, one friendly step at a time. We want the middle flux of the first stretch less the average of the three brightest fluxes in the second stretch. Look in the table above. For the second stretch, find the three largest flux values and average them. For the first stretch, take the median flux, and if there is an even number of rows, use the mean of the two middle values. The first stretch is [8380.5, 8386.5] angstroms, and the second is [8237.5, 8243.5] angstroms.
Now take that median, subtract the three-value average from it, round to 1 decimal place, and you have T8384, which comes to -1.1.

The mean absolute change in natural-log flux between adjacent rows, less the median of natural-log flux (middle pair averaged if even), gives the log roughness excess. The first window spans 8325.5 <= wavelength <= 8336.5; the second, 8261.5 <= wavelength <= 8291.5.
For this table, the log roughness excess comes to -2.591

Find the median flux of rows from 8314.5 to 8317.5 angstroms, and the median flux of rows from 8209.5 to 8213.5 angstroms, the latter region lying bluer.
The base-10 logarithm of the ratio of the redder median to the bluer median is 0.020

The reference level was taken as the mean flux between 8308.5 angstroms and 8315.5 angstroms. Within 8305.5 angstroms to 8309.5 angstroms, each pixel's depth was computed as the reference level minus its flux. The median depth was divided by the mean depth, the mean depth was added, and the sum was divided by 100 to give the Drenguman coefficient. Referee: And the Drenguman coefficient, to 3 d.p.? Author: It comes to 0.012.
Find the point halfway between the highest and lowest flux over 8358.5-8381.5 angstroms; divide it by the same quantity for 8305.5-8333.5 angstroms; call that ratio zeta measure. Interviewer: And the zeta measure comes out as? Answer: 0.98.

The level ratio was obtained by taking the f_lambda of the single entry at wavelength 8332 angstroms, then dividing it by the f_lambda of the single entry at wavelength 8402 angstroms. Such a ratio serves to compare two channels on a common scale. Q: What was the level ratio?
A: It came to 1.02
